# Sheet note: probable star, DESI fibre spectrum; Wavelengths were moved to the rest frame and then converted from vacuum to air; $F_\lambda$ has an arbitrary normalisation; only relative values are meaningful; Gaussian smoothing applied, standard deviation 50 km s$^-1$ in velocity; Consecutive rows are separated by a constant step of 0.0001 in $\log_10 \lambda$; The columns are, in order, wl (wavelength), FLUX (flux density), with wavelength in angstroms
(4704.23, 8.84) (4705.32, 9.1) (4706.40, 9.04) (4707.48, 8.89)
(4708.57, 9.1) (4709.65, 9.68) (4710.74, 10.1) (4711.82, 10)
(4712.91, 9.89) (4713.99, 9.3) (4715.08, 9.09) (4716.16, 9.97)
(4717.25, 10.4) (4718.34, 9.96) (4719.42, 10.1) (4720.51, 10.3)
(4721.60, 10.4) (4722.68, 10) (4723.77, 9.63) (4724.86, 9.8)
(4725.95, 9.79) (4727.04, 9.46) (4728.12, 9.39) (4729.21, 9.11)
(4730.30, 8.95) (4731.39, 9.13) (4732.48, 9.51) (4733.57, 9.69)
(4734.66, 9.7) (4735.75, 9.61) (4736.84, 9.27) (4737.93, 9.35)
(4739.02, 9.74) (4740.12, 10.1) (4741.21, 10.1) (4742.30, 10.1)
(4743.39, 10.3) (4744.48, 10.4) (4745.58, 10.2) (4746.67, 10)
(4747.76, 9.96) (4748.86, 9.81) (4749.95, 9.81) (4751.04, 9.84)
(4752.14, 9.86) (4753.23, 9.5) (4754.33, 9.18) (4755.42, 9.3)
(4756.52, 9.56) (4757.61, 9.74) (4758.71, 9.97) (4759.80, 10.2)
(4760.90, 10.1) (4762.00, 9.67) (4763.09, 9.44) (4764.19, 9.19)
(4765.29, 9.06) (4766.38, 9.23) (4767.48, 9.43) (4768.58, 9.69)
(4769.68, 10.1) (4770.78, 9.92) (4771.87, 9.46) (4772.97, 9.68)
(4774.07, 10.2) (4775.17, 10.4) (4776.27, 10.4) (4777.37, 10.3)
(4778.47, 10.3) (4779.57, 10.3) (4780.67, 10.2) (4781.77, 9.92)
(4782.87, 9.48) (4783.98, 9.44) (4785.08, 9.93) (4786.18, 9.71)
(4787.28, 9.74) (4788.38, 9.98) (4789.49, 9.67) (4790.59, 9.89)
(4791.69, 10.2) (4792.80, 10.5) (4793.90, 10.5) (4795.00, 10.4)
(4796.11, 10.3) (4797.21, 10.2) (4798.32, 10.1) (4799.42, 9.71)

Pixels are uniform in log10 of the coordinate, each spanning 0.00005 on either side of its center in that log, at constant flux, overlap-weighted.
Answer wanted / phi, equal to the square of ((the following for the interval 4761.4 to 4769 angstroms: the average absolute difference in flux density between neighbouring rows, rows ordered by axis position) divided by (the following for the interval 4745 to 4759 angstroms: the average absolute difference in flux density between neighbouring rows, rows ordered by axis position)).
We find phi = 1.69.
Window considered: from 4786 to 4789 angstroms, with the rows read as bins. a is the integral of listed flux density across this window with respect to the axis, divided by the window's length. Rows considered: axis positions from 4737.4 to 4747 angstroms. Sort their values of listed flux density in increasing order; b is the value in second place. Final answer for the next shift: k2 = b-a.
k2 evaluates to -0.1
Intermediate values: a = 9.8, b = 9.74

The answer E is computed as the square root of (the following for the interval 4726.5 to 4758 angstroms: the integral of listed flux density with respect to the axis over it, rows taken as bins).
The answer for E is 17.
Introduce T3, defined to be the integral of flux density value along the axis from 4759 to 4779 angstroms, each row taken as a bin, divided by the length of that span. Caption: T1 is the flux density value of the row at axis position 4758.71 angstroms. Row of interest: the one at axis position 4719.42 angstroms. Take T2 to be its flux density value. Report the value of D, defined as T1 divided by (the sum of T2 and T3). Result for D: 0.500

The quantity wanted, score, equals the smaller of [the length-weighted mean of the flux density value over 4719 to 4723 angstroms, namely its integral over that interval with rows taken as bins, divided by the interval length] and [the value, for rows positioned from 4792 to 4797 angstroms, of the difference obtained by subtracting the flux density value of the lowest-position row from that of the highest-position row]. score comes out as -0.2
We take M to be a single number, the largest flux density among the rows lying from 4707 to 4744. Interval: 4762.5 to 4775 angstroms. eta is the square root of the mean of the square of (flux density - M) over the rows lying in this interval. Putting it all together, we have 0.89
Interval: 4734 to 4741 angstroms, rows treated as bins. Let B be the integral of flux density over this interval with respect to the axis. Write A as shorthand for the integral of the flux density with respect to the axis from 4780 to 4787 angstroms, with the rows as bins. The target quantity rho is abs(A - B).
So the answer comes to 1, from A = 69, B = 68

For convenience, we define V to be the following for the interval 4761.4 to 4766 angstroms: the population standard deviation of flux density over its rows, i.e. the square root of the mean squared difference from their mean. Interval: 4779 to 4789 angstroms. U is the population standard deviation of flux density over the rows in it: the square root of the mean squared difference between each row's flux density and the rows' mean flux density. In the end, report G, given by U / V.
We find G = 1.18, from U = 0.28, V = 0.23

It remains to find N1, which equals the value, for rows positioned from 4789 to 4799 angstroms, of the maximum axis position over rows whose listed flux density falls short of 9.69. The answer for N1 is 4789.49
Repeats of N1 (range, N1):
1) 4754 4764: 4763.09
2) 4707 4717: 4715.08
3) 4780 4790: 4789.49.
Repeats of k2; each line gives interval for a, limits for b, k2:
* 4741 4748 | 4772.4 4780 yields 0.0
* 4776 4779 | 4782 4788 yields -0.8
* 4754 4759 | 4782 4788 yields -0.1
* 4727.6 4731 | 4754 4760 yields 0.2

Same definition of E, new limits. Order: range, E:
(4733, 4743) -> 10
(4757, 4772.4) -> 12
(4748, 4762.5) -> 12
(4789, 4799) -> 10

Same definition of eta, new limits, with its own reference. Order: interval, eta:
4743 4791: 0.68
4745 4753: 0.49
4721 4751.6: 0.75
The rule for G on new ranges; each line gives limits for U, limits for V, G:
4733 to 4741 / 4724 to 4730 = 0.97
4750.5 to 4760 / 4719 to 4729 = 0.92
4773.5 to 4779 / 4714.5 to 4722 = 0.18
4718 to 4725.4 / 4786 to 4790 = 2.06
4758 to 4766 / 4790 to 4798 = 2.09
